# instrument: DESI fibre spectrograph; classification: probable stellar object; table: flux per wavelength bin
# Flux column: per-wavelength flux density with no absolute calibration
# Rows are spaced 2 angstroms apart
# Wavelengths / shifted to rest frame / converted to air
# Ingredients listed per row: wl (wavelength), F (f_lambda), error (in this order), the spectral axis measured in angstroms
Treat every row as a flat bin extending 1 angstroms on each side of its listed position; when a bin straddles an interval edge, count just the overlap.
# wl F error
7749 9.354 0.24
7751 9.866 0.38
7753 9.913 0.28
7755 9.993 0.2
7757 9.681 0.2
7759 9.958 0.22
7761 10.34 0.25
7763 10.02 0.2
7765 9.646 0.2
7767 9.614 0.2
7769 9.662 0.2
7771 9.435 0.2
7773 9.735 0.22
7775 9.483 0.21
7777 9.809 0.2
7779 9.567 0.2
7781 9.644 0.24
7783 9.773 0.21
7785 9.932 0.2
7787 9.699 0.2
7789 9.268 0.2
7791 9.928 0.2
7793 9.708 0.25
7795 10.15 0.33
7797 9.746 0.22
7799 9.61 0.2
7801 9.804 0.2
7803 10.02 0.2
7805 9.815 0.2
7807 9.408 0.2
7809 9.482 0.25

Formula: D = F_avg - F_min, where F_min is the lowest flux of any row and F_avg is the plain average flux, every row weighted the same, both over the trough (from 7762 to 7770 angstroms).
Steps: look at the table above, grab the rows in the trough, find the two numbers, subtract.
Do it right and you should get 0.12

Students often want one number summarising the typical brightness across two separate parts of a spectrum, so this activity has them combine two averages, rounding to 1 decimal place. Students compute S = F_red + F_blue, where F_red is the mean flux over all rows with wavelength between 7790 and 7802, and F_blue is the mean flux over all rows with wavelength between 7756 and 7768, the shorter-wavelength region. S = 19.7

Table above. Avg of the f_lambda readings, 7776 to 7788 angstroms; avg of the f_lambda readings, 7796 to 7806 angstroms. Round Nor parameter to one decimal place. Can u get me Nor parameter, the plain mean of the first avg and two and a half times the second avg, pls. 17.1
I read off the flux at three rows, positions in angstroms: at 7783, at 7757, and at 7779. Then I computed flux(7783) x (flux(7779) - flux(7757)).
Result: -1.1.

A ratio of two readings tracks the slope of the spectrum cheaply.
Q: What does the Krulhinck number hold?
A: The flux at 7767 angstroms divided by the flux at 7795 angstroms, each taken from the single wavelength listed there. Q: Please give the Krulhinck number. 0.947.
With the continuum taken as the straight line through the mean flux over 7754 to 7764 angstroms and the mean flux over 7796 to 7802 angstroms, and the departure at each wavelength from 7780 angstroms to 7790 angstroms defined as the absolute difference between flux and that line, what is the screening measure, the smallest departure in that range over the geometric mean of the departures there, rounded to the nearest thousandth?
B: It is 0.392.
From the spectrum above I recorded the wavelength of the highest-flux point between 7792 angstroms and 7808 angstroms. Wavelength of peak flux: 7795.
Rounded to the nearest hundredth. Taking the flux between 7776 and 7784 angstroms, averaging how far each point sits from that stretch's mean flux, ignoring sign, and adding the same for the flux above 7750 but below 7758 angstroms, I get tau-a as 0.18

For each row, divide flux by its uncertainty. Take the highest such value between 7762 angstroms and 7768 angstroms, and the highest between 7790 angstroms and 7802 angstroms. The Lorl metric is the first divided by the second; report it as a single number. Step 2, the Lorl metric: 1.009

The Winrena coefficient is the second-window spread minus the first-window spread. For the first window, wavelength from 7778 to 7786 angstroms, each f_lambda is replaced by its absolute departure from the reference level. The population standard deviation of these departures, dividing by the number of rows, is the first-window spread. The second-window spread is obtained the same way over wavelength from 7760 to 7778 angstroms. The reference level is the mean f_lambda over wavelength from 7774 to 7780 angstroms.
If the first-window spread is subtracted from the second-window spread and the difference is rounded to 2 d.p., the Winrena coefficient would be 0.10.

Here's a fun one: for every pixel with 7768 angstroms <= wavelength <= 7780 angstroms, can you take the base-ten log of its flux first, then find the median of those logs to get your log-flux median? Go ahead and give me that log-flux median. 0.983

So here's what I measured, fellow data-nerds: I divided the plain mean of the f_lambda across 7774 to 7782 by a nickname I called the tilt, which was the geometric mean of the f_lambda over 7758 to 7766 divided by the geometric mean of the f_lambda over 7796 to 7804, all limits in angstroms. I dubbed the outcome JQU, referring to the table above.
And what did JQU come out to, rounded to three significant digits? 9.44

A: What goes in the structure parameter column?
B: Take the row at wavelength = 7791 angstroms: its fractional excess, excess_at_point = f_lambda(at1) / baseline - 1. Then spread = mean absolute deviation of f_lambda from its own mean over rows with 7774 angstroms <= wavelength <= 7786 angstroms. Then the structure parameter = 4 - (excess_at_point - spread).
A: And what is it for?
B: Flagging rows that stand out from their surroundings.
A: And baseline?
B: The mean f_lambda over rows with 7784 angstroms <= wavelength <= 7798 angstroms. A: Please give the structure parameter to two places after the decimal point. 4.12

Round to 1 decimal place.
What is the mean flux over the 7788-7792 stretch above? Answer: 9.6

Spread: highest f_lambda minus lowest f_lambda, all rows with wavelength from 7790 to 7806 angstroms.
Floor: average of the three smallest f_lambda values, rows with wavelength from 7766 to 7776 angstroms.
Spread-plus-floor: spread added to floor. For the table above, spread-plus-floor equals 10.1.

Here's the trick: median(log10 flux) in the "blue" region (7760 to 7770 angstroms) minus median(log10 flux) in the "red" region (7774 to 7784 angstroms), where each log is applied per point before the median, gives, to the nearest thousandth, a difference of 0.001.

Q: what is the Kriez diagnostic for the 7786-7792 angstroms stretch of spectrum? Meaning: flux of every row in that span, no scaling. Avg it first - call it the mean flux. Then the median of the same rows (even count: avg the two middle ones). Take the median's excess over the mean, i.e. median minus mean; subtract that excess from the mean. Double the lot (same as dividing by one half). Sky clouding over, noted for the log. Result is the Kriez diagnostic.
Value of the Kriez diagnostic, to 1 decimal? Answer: 19.1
